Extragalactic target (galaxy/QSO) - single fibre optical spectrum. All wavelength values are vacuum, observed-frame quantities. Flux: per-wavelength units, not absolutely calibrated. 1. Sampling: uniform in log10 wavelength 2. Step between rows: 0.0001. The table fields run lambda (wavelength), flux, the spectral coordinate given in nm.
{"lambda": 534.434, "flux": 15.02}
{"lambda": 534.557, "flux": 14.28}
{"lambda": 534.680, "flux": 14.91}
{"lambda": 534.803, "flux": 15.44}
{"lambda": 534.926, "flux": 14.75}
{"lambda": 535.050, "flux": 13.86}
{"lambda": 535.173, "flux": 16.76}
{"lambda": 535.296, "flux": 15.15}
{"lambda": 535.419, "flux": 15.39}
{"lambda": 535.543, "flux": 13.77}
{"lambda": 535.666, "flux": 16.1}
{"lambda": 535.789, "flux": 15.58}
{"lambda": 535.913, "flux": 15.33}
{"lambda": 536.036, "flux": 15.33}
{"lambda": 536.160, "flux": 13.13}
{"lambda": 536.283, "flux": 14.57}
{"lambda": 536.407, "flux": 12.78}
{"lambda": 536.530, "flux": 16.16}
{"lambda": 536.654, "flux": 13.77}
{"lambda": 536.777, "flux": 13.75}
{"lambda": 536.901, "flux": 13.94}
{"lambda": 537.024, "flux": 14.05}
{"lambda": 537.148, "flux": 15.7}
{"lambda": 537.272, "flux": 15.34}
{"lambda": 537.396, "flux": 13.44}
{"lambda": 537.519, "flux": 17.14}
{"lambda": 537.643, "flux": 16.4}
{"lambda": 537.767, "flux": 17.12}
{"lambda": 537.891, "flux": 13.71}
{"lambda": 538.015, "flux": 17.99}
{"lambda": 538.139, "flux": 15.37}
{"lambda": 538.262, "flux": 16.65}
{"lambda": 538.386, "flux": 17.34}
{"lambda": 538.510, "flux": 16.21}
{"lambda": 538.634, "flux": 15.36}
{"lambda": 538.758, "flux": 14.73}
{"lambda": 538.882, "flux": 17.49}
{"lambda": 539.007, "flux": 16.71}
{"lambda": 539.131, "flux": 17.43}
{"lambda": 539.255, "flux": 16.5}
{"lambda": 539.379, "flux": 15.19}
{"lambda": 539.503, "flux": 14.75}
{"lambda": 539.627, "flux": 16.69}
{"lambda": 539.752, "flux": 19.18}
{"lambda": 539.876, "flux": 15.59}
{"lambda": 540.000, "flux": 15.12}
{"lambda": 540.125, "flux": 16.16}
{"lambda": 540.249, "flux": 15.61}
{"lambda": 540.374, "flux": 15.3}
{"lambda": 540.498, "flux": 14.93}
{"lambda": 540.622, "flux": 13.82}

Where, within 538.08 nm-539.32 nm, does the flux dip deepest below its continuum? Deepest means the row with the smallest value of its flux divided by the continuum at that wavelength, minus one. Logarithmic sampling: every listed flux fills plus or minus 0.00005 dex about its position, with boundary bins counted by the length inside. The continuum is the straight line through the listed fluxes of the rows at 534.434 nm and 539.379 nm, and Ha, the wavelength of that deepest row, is 538.758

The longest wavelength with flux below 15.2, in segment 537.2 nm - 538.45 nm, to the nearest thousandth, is 537.891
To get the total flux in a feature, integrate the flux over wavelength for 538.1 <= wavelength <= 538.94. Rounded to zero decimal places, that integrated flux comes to 14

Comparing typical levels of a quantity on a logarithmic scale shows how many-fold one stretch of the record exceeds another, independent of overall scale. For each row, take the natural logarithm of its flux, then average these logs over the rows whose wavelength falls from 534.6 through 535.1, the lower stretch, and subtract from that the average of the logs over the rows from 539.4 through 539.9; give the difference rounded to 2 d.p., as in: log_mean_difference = -0.11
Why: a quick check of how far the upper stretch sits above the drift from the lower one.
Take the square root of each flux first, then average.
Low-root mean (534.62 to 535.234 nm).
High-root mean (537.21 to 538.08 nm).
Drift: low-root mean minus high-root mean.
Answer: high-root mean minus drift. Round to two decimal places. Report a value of 4.07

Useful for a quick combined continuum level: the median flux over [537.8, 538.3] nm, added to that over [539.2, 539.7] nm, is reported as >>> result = 31.9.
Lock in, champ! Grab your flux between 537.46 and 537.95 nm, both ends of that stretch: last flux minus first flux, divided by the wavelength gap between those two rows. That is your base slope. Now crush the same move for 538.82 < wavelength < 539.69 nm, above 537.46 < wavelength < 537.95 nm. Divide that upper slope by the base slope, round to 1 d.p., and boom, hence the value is 0.1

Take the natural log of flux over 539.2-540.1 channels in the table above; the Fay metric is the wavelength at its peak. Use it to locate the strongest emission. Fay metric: 539.752 nm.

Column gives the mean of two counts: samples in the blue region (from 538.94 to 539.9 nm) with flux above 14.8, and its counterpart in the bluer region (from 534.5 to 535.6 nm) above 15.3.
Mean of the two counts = 5.0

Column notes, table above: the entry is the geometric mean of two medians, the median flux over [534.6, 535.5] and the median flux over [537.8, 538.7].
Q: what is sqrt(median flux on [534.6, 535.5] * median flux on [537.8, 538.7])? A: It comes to 15.7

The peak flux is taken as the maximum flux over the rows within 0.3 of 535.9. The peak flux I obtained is 16.1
